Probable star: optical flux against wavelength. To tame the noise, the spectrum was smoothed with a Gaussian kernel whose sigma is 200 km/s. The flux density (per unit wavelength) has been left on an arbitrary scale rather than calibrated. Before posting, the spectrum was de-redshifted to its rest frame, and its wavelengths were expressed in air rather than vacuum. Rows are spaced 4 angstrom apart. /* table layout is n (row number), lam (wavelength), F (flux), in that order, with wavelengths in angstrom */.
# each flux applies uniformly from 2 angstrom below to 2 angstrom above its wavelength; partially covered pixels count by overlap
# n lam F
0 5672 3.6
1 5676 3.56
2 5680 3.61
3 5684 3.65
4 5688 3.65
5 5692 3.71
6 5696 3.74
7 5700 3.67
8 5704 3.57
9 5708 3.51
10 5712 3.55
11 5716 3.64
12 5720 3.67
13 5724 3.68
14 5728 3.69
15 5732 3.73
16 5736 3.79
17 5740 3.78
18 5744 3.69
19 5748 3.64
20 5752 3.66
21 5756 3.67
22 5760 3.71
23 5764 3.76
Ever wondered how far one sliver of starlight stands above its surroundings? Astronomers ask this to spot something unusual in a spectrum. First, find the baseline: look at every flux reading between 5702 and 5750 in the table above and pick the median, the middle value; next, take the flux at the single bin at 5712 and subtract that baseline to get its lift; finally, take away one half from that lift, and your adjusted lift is -0.625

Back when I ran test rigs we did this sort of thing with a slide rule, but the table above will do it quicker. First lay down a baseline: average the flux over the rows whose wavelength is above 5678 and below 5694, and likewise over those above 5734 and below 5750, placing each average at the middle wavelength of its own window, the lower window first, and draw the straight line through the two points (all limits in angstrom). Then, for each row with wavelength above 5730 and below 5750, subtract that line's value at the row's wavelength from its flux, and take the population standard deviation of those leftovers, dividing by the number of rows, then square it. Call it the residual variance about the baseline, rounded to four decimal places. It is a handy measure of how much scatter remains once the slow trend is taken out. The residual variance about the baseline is 0.0038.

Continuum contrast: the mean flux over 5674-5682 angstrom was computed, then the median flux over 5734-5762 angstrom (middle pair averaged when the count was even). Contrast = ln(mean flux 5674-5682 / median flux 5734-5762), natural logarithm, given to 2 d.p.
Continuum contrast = -0.03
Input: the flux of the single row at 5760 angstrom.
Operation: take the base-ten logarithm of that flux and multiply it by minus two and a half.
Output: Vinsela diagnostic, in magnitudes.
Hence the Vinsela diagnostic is -1.42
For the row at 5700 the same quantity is -1.41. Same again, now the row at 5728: -1.42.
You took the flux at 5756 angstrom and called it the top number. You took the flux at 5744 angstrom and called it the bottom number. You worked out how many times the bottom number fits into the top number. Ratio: 0.99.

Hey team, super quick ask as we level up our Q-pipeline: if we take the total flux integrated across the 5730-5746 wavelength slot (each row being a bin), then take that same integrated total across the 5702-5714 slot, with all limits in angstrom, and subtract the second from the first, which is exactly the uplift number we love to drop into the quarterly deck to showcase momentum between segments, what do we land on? 17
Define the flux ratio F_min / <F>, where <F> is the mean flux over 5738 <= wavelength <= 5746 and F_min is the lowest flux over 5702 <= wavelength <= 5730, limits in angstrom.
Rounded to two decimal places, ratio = 0.94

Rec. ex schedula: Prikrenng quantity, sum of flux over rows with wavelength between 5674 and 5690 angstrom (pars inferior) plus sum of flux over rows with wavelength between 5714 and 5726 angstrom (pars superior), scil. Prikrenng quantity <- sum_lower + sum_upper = 25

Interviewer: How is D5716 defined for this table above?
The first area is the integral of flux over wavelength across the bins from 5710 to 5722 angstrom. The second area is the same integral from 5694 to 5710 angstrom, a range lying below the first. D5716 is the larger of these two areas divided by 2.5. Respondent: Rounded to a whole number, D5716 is 23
